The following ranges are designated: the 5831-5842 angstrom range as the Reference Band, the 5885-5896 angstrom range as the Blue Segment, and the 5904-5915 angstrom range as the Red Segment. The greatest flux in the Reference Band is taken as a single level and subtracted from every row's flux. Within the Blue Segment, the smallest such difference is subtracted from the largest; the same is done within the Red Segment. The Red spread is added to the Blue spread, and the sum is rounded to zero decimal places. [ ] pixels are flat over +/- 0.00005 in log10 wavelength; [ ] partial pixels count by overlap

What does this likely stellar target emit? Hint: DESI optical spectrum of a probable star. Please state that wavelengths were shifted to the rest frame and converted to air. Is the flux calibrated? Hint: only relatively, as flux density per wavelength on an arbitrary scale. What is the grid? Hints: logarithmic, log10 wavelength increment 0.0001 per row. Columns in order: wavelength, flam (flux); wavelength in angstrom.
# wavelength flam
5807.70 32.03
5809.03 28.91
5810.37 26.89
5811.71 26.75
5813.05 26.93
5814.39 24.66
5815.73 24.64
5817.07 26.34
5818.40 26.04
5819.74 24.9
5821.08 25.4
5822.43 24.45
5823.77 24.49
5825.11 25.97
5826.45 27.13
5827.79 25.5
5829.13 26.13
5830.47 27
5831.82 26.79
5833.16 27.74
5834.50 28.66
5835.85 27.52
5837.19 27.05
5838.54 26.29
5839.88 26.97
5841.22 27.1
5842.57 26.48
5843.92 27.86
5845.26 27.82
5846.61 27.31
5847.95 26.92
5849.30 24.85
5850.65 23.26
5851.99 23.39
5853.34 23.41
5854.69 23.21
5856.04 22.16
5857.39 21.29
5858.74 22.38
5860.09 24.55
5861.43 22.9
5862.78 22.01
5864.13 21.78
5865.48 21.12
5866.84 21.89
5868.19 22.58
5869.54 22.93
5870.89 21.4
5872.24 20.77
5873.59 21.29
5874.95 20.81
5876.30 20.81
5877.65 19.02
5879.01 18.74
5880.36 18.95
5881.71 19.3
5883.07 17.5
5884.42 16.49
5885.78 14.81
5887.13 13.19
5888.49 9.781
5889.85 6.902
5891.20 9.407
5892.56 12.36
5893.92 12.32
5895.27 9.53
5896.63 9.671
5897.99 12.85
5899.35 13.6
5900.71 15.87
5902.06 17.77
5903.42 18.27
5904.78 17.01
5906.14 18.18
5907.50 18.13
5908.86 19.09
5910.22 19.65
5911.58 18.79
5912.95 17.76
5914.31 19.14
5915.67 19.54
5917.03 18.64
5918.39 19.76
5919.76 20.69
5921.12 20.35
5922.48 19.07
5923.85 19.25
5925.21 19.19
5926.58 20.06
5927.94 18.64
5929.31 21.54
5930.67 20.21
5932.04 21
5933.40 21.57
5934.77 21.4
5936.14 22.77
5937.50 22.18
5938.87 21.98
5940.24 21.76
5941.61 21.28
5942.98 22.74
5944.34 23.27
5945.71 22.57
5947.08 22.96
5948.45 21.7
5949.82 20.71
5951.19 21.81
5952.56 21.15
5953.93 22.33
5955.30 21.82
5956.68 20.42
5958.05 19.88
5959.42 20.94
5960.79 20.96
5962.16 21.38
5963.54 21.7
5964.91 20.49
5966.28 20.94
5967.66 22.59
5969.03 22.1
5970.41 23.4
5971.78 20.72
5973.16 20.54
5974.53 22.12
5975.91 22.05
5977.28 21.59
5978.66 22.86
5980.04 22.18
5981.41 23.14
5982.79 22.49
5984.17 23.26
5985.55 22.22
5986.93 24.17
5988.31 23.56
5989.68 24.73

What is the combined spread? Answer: 11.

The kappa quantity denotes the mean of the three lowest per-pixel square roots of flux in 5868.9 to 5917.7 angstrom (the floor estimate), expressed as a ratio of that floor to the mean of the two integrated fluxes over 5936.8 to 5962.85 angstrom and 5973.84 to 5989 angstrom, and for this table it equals 0.0064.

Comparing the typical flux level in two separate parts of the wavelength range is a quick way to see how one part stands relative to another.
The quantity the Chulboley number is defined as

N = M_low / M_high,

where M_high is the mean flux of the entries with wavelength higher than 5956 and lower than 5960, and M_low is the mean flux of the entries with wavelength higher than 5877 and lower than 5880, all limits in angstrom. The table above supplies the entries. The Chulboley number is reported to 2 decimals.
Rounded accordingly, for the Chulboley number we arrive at 0.92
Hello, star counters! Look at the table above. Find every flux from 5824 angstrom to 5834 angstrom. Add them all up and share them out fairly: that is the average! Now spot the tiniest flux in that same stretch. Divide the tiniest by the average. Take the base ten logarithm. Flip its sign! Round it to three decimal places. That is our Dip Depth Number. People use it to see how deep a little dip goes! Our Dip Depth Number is 0.018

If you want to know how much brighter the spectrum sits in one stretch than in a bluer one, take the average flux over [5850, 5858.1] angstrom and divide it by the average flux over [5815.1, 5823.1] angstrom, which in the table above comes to 0.90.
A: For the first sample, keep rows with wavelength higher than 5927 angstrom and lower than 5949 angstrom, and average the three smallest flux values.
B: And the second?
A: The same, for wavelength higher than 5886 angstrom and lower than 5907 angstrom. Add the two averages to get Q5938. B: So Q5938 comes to 28.6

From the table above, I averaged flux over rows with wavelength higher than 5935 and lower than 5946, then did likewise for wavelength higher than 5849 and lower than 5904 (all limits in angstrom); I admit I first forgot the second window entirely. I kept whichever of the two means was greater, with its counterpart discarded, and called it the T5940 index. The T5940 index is 22.3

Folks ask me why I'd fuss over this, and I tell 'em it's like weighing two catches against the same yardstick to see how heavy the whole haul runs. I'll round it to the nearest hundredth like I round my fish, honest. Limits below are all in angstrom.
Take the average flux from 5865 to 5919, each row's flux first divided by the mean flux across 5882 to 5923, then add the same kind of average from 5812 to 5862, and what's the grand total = 2.69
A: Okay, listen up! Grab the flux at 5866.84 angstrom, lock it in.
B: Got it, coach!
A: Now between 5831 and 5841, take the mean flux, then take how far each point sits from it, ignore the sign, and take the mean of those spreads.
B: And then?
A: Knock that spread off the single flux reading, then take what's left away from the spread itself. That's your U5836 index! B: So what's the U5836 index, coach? -21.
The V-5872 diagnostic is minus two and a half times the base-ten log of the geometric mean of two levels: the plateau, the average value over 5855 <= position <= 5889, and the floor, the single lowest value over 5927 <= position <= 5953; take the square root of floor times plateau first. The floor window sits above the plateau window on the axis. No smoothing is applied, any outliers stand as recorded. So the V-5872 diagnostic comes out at -3.21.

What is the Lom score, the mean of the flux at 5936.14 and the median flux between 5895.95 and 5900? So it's 17.8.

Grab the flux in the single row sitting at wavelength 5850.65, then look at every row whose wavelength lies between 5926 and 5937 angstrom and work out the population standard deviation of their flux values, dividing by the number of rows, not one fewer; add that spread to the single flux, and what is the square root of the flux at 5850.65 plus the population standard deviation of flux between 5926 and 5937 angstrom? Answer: 4.9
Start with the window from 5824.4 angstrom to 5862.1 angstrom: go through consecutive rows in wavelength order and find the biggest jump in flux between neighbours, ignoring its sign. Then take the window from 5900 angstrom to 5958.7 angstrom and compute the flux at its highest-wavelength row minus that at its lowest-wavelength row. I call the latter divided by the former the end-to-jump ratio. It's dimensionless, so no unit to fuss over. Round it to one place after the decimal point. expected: 1.8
